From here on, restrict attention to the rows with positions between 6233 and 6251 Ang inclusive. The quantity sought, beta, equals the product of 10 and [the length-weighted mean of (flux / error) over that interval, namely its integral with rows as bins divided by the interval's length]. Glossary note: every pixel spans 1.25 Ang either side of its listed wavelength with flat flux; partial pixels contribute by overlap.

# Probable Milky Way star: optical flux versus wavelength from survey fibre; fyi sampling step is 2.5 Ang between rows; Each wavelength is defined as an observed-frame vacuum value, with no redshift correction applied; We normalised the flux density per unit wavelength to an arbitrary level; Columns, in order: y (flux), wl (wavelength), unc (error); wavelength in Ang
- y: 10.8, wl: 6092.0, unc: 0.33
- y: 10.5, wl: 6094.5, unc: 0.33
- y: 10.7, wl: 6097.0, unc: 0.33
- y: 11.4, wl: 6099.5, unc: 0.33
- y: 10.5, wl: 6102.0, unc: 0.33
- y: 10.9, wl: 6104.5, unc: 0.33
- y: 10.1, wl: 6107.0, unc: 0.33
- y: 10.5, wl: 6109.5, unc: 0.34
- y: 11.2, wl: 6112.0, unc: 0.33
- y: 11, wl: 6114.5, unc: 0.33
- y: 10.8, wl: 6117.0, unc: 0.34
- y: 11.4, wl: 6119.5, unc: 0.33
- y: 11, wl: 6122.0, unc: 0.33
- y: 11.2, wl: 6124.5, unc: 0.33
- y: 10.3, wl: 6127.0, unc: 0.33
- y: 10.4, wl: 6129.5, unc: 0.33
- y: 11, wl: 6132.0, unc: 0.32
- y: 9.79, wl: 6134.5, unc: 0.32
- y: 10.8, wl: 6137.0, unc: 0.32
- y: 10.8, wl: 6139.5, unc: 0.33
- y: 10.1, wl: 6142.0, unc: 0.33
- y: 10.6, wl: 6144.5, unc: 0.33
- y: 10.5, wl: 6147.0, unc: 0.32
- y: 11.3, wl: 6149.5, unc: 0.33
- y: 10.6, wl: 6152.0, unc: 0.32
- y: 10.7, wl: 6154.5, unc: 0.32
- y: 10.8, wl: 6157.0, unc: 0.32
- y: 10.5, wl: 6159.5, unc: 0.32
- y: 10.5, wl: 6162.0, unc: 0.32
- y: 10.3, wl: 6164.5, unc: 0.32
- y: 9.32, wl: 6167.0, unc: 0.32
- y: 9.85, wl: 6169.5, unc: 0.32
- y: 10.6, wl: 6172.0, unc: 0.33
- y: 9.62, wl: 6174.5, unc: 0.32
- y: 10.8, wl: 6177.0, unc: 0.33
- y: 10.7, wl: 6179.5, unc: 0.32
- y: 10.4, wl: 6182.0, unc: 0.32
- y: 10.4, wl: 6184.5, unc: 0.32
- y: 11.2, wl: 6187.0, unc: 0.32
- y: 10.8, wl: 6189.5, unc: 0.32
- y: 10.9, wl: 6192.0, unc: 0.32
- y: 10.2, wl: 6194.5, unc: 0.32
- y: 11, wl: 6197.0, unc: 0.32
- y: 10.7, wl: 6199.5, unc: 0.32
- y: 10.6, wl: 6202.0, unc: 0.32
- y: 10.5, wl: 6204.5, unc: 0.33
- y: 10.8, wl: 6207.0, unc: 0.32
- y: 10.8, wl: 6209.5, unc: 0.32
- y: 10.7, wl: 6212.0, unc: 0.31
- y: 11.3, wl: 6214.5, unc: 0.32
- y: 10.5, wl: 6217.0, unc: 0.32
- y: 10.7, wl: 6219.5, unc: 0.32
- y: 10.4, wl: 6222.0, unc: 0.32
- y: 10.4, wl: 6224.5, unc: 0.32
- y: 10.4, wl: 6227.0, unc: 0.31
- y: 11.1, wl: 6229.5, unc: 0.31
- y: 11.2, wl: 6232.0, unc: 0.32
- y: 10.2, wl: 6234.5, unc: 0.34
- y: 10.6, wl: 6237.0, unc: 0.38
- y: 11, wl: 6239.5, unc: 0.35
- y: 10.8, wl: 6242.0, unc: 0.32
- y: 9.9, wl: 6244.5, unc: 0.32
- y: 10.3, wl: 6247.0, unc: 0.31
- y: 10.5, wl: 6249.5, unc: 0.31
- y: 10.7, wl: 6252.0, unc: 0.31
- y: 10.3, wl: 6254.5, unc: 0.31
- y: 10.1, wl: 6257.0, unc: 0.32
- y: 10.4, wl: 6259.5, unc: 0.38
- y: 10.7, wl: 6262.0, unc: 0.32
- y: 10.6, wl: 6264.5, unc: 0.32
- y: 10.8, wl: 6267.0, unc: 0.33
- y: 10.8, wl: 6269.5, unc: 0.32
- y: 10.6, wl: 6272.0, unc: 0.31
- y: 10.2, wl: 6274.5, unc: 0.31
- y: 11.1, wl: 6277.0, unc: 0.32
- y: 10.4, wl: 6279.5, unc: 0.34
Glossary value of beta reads 317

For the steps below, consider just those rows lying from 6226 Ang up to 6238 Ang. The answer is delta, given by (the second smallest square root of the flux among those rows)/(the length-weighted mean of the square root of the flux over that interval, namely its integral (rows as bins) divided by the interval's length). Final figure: 0.986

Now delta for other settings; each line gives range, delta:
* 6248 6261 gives 0.995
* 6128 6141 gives 0.993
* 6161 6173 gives 0.988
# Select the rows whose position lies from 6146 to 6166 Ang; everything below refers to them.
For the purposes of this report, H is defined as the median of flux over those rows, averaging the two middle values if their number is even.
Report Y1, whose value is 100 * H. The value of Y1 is 1055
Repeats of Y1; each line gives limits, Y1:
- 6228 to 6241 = 1100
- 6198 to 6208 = 1065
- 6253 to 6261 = 1030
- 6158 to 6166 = 1050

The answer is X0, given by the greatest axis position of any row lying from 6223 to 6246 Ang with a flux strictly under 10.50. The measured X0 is 6244.5 Ang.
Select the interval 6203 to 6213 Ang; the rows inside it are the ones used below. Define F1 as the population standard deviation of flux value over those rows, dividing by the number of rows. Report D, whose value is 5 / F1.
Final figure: 40.8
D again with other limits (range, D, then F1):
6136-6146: 17.5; 0.29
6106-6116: 11.6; 0.43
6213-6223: 14.3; 0.35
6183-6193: 17.5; 0.29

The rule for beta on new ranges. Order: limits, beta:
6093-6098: 321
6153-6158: 336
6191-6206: 331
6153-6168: 324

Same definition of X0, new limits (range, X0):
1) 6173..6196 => 6194.5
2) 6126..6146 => 6142.0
